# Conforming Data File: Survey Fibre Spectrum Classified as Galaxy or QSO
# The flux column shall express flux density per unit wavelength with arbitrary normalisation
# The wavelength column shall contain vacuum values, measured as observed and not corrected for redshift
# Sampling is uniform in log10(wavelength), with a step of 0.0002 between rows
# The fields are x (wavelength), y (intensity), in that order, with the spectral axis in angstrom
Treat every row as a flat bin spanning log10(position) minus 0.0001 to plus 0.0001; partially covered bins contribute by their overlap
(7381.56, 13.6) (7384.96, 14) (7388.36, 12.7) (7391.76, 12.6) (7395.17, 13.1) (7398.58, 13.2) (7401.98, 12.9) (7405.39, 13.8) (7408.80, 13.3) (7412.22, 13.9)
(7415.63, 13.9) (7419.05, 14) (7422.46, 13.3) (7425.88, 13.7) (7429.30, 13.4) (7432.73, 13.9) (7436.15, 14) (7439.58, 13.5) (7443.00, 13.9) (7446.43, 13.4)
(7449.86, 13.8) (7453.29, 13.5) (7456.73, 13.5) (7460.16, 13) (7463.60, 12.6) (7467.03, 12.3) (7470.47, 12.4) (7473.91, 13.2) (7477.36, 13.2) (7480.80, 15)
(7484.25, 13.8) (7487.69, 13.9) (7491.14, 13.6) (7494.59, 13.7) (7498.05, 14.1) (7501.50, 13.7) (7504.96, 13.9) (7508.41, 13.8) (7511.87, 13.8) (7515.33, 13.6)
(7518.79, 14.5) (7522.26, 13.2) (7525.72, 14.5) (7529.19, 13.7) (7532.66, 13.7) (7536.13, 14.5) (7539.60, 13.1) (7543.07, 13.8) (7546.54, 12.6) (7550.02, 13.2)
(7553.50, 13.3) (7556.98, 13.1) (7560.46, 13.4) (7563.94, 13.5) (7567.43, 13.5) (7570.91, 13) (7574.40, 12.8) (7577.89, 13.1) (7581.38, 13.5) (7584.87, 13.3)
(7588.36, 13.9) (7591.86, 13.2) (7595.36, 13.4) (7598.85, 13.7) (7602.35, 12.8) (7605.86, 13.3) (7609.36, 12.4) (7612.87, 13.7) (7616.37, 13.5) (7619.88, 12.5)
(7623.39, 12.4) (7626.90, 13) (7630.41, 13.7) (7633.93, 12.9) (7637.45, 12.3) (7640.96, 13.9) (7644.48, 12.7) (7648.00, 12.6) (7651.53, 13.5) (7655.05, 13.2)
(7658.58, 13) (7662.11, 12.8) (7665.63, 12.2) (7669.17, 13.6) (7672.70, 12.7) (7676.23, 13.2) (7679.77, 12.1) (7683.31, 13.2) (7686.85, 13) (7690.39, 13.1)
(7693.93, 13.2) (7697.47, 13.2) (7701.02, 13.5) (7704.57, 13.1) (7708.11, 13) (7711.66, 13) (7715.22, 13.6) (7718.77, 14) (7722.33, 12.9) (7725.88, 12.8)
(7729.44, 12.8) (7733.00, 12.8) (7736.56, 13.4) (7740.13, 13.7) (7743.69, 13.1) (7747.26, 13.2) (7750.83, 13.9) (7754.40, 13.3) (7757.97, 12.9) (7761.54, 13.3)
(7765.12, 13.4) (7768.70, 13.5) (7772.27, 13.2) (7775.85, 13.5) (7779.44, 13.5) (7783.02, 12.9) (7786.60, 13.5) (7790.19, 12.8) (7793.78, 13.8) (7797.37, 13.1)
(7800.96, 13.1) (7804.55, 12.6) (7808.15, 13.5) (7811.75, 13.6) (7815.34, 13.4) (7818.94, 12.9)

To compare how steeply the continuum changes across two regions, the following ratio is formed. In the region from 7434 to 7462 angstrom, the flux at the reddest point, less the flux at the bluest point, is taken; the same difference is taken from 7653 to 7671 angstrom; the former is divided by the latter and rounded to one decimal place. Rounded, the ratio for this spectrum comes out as -2.5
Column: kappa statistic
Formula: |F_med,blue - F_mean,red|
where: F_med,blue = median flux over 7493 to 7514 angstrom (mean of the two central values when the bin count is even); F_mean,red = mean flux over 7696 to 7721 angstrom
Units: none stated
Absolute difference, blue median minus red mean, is 0.5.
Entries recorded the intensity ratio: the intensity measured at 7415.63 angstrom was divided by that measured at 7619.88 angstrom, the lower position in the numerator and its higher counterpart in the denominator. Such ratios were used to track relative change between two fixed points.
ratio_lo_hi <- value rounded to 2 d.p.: 1.11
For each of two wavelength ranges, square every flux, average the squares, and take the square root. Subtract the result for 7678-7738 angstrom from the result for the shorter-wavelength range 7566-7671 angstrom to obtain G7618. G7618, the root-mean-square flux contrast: 0.02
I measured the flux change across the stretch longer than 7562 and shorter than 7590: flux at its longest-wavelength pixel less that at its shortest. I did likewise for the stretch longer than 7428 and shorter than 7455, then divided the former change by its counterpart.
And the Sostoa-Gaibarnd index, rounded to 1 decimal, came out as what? 4.0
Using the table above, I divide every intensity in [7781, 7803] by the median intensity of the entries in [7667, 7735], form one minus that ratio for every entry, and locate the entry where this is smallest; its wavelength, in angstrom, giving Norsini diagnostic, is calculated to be 7793.78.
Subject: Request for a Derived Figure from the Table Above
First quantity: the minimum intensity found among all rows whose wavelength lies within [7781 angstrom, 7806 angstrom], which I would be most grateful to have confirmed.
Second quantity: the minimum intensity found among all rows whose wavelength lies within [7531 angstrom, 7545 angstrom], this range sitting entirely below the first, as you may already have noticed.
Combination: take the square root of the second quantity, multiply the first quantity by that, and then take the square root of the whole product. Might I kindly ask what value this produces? 6.75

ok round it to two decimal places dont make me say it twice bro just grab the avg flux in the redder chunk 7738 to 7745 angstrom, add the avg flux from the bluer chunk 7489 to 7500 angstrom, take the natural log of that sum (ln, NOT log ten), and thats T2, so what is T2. 3.30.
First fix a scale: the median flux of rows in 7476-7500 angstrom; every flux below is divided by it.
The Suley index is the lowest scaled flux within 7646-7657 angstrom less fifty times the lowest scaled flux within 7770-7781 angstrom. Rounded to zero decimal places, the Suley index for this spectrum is -47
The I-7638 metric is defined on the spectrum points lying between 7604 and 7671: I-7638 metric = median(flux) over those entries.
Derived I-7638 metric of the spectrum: 13.0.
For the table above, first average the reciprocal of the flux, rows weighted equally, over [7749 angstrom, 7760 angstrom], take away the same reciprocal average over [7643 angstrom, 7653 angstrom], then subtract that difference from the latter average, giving 0.080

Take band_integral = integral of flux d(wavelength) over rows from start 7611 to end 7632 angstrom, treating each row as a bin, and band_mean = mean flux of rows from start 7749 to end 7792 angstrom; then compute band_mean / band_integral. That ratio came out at 0.048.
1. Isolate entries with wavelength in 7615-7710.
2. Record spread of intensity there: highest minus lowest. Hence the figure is 1.8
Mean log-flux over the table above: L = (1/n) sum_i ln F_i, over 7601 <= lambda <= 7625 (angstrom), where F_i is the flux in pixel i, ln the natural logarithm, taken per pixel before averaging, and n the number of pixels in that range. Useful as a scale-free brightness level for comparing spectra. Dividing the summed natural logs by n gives 2.56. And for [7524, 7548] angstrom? 2.62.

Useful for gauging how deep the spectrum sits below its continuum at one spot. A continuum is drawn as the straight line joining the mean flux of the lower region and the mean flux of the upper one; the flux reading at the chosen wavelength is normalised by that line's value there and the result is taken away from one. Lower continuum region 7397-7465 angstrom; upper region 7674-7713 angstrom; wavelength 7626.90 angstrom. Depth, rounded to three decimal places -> 0.013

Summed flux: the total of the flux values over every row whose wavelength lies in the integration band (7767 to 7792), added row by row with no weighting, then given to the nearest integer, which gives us 93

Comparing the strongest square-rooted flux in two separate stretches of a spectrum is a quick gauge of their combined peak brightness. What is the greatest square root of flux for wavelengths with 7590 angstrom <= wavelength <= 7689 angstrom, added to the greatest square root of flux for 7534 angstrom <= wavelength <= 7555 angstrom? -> 7.54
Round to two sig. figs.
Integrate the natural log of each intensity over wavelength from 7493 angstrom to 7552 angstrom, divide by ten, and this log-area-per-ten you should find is 15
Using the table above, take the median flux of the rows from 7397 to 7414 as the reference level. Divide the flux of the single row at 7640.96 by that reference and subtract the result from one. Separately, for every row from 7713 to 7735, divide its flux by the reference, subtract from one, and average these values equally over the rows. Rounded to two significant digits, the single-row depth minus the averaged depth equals -0.056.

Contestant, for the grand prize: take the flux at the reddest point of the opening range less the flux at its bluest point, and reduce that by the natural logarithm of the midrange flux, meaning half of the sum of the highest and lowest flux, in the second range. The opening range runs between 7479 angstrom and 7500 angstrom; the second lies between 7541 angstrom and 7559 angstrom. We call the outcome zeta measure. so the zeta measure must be -3.48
